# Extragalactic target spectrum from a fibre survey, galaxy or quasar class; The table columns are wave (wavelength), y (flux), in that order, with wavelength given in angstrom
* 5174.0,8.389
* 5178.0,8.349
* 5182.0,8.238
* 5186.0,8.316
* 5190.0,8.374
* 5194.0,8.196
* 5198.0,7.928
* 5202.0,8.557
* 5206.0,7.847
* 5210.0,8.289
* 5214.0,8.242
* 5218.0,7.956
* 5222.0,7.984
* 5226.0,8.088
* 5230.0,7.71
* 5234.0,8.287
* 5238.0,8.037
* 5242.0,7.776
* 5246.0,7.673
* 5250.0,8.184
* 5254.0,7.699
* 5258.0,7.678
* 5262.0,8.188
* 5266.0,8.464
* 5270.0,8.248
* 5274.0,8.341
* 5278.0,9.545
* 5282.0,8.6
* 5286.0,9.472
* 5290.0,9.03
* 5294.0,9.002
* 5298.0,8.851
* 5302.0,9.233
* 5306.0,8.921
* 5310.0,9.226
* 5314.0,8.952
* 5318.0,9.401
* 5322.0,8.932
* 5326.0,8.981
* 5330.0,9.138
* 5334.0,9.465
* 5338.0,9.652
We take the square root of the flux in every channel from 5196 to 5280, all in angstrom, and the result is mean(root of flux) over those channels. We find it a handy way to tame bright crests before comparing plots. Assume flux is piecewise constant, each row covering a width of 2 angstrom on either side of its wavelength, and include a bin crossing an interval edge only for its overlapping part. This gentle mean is 2.85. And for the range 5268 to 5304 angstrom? 2.99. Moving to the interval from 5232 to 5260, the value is 2.81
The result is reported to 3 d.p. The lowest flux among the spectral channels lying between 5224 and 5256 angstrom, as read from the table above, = 7.673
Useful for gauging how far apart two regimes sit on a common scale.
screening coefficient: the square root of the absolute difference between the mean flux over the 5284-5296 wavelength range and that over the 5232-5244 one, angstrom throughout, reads 1.1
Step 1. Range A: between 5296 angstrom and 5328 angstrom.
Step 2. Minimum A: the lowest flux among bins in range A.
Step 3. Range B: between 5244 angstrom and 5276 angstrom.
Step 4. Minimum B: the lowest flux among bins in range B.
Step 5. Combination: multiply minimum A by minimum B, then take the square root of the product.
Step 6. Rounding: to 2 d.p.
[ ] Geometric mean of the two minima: 8.24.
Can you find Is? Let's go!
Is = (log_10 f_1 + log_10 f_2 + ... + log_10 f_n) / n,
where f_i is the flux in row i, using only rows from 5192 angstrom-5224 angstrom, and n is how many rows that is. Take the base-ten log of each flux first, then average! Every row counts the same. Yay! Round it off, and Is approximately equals 0.91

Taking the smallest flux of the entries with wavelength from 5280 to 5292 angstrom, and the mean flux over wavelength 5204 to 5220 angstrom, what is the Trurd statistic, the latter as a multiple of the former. 0.94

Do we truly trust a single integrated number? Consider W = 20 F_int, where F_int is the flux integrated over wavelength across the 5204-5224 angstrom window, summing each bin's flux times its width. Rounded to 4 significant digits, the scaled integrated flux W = 3225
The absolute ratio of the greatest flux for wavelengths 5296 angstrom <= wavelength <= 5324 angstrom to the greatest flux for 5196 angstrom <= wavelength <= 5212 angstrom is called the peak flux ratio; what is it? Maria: 1.10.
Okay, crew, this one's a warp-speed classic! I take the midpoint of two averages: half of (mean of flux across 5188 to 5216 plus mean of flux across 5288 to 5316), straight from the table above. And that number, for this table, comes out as 8.62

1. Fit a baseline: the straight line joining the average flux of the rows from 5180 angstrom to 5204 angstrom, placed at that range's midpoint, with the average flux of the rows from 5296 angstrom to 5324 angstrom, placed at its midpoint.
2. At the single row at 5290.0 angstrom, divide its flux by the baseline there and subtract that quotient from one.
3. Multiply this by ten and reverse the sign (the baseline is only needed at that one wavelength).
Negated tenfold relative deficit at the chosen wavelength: 0.10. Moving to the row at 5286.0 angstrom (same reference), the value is 0.63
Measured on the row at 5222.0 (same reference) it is -0.58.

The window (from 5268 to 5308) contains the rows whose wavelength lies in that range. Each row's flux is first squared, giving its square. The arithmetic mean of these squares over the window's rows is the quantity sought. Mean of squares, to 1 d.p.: 79.8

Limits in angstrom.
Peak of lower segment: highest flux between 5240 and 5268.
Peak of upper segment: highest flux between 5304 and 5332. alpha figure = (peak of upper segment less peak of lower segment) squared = 0.88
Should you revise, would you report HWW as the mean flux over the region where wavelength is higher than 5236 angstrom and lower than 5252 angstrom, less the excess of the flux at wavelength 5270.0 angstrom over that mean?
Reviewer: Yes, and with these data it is 7.6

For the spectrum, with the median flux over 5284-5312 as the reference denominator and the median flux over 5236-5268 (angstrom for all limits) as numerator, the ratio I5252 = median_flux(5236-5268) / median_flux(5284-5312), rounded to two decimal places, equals 0.88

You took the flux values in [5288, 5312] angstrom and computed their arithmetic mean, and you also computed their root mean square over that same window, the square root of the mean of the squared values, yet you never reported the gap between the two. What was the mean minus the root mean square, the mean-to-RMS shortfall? -0.0011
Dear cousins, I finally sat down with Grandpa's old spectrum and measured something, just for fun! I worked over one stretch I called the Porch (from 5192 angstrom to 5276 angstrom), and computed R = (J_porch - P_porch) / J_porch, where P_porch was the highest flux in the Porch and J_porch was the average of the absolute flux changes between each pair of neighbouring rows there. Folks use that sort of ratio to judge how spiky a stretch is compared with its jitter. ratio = -26.6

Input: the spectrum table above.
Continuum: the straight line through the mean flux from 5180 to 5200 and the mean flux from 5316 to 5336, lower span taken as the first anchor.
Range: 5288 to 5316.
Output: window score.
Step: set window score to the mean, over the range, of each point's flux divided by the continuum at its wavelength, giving 1.002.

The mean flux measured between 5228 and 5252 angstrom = 7.9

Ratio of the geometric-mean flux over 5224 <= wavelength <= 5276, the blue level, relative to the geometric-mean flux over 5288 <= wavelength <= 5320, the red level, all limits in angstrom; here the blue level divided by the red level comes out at 0.88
